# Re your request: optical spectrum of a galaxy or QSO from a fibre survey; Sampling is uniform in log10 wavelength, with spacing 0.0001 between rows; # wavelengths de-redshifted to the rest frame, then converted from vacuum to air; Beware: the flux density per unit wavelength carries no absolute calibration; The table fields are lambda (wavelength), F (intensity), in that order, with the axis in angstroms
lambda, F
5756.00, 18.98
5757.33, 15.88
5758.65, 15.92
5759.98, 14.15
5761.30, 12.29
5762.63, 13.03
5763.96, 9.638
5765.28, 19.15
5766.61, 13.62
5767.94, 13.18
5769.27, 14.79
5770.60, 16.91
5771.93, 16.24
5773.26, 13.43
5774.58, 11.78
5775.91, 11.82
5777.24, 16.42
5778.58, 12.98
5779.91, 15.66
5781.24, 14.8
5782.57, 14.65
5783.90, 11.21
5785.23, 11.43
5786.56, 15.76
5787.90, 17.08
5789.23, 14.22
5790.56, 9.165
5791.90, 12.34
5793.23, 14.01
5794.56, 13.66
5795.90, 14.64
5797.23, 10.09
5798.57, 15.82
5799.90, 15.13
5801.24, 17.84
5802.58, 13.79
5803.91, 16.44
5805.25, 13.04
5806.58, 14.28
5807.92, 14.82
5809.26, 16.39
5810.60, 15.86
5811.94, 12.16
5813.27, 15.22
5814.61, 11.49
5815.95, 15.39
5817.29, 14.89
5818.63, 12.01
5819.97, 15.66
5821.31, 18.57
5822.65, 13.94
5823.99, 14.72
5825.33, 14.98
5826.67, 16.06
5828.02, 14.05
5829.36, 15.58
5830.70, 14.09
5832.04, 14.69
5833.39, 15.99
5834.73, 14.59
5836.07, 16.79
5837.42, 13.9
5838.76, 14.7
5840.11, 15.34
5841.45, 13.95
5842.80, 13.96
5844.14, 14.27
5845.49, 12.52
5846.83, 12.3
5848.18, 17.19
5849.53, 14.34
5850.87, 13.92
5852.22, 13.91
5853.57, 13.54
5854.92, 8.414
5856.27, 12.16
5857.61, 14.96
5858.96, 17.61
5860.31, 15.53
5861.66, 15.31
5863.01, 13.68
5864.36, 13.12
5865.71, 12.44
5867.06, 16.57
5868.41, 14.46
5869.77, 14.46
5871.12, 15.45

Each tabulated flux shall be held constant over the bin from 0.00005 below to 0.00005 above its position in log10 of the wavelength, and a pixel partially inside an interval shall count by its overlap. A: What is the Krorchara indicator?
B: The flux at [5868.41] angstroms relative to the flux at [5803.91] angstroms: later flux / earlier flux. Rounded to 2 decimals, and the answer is 0.88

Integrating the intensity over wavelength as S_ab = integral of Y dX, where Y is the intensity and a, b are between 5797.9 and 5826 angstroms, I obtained 418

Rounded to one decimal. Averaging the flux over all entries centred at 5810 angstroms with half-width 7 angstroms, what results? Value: 14.5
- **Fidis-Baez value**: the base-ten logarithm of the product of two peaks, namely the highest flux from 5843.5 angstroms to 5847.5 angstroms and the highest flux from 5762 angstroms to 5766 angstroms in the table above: 2.44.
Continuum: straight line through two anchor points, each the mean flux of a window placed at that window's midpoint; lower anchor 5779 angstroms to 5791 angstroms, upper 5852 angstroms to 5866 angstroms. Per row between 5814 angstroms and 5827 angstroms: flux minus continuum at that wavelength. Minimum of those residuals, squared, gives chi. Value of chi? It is 5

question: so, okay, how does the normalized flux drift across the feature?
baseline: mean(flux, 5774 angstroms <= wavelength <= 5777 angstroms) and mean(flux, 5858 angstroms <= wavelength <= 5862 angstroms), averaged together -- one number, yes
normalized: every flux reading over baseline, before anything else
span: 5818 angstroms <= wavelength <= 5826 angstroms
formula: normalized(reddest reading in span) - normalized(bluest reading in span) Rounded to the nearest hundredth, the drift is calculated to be 0.21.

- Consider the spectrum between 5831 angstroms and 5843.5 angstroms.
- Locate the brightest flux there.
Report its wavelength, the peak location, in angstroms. 5836.07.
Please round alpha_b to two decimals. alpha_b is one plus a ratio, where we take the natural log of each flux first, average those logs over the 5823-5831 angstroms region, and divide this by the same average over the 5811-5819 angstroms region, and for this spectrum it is 2.04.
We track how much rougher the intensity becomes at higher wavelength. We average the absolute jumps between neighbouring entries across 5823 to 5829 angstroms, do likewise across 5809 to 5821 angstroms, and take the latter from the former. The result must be -1.6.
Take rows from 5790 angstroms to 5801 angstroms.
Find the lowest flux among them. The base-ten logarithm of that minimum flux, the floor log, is 0.96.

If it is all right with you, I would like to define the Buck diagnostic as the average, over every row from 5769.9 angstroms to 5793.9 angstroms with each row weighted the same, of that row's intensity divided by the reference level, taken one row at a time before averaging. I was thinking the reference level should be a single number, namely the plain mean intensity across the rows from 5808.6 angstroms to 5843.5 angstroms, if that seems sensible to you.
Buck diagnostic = 0.94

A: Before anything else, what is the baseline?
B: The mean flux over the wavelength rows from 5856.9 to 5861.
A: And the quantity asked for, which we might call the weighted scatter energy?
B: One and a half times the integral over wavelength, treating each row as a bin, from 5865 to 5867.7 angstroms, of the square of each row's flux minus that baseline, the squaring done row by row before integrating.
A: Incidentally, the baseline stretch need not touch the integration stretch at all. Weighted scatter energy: 27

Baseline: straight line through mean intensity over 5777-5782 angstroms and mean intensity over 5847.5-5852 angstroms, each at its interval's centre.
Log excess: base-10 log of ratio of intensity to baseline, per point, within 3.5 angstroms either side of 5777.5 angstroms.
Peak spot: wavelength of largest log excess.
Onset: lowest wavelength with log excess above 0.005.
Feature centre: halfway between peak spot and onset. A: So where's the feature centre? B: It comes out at 5777.2 angstroms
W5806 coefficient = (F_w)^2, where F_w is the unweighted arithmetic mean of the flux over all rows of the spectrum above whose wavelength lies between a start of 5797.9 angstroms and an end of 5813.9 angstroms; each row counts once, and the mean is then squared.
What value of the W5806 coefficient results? 227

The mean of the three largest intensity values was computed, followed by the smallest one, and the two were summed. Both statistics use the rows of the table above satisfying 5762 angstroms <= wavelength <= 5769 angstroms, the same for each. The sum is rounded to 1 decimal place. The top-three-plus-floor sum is 25.0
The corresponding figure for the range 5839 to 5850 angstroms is 27.9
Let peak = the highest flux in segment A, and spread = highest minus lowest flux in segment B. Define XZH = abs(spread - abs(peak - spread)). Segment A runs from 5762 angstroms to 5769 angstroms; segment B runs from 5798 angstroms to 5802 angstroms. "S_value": 14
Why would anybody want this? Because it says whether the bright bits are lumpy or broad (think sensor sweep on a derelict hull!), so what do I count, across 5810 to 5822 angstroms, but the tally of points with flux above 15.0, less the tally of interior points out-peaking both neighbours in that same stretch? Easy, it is 3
